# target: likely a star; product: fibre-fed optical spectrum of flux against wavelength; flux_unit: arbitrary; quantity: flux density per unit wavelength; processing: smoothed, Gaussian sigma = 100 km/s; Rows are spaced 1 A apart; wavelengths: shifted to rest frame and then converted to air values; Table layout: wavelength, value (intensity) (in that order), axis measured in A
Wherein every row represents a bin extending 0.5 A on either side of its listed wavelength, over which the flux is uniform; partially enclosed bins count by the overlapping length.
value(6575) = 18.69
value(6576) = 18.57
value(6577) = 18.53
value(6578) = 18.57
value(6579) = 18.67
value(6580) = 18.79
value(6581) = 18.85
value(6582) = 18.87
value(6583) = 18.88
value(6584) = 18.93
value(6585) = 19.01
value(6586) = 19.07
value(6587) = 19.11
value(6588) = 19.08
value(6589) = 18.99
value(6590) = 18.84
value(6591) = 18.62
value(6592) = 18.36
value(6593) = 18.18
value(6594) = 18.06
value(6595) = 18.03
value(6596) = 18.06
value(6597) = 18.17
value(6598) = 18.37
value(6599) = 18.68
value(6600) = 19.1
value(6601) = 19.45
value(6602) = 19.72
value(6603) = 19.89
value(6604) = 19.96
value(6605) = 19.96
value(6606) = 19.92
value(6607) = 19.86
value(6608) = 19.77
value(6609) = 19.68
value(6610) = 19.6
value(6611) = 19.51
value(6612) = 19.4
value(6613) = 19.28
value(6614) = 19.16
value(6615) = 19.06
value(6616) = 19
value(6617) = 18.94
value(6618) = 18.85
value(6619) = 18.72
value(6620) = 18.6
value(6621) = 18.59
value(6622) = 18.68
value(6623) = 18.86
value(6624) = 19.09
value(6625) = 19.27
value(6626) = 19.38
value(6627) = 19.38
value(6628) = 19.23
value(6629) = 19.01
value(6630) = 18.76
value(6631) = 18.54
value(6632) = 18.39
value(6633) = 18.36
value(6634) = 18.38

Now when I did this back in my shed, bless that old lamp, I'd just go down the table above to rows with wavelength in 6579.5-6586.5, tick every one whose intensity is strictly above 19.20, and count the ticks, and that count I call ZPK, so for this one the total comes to 0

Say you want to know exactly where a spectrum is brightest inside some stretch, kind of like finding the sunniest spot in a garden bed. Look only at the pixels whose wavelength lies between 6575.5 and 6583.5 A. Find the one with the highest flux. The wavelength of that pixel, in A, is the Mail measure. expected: 6583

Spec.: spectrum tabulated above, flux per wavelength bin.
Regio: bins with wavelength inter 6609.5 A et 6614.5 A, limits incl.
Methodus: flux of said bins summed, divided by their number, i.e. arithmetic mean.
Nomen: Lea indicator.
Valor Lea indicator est 19.4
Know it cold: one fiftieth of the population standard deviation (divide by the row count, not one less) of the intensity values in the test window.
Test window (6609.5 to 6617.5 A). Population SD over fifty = 0.0046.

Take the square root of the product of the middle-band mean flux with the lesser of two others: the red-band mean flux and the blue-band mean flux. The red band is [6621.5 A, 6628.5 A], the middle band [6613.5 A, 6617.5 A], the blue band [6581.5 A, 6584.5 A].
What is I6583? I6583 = 19.0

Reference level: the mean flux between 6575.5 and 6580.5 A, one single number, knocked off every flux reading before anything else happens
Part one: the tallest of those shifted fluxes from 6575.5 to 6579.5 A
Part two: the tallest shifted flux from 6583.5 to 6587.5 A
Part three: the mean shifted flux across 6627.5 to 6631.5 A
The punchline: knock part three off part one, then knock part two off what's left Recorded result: -0.7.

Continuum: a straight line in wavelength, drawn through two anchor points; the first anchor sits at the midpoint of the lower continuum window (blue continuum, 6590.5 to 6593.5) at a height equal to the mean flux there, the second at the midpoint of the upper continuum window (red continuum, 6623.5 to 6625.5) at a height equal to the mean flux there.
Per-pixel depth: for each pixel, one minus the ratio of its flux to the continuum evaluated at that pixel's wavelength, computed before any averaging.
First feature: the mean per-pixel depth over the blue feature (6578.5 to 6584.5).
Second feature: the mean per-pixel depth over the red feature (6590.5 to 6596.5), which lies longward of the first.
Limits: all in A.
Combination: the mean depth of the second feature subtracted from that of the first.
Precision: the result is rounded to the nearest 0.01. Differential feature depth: -0.05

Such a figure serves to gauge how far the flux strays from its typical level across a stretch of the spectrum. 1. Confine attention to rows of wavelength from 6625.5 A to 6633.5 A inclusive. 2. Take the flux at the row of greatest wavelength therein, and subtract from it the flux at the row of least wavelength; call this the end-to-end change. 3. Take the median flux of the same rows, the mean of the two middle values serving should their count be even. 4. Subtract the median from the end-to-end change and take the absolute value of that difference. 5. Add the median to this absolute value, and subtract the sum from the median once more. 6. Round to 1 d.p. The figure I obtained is -19.9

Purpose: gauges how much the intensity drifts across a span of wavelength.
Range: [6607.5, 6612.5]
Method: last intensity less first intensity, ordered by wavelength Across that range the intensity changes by -0.4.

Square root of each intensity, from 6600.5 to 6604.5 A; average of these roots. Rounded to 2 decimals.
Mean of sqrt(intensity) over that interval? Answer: 4.44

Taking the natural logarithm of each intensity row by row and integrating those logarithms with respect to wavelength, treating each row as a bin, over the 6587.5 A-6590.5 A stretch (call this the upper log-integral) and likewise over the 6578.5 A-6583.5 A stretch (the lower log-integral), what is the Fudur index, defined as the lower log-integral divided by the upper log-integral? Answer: 1.7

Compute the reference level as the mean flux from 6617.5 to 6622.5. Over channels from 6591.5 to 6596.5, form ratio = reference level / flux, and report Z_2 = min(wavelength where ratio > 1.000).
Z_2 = 6592 A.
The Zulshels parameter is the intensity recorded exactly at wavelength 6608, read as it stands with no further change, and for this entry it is 19.77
